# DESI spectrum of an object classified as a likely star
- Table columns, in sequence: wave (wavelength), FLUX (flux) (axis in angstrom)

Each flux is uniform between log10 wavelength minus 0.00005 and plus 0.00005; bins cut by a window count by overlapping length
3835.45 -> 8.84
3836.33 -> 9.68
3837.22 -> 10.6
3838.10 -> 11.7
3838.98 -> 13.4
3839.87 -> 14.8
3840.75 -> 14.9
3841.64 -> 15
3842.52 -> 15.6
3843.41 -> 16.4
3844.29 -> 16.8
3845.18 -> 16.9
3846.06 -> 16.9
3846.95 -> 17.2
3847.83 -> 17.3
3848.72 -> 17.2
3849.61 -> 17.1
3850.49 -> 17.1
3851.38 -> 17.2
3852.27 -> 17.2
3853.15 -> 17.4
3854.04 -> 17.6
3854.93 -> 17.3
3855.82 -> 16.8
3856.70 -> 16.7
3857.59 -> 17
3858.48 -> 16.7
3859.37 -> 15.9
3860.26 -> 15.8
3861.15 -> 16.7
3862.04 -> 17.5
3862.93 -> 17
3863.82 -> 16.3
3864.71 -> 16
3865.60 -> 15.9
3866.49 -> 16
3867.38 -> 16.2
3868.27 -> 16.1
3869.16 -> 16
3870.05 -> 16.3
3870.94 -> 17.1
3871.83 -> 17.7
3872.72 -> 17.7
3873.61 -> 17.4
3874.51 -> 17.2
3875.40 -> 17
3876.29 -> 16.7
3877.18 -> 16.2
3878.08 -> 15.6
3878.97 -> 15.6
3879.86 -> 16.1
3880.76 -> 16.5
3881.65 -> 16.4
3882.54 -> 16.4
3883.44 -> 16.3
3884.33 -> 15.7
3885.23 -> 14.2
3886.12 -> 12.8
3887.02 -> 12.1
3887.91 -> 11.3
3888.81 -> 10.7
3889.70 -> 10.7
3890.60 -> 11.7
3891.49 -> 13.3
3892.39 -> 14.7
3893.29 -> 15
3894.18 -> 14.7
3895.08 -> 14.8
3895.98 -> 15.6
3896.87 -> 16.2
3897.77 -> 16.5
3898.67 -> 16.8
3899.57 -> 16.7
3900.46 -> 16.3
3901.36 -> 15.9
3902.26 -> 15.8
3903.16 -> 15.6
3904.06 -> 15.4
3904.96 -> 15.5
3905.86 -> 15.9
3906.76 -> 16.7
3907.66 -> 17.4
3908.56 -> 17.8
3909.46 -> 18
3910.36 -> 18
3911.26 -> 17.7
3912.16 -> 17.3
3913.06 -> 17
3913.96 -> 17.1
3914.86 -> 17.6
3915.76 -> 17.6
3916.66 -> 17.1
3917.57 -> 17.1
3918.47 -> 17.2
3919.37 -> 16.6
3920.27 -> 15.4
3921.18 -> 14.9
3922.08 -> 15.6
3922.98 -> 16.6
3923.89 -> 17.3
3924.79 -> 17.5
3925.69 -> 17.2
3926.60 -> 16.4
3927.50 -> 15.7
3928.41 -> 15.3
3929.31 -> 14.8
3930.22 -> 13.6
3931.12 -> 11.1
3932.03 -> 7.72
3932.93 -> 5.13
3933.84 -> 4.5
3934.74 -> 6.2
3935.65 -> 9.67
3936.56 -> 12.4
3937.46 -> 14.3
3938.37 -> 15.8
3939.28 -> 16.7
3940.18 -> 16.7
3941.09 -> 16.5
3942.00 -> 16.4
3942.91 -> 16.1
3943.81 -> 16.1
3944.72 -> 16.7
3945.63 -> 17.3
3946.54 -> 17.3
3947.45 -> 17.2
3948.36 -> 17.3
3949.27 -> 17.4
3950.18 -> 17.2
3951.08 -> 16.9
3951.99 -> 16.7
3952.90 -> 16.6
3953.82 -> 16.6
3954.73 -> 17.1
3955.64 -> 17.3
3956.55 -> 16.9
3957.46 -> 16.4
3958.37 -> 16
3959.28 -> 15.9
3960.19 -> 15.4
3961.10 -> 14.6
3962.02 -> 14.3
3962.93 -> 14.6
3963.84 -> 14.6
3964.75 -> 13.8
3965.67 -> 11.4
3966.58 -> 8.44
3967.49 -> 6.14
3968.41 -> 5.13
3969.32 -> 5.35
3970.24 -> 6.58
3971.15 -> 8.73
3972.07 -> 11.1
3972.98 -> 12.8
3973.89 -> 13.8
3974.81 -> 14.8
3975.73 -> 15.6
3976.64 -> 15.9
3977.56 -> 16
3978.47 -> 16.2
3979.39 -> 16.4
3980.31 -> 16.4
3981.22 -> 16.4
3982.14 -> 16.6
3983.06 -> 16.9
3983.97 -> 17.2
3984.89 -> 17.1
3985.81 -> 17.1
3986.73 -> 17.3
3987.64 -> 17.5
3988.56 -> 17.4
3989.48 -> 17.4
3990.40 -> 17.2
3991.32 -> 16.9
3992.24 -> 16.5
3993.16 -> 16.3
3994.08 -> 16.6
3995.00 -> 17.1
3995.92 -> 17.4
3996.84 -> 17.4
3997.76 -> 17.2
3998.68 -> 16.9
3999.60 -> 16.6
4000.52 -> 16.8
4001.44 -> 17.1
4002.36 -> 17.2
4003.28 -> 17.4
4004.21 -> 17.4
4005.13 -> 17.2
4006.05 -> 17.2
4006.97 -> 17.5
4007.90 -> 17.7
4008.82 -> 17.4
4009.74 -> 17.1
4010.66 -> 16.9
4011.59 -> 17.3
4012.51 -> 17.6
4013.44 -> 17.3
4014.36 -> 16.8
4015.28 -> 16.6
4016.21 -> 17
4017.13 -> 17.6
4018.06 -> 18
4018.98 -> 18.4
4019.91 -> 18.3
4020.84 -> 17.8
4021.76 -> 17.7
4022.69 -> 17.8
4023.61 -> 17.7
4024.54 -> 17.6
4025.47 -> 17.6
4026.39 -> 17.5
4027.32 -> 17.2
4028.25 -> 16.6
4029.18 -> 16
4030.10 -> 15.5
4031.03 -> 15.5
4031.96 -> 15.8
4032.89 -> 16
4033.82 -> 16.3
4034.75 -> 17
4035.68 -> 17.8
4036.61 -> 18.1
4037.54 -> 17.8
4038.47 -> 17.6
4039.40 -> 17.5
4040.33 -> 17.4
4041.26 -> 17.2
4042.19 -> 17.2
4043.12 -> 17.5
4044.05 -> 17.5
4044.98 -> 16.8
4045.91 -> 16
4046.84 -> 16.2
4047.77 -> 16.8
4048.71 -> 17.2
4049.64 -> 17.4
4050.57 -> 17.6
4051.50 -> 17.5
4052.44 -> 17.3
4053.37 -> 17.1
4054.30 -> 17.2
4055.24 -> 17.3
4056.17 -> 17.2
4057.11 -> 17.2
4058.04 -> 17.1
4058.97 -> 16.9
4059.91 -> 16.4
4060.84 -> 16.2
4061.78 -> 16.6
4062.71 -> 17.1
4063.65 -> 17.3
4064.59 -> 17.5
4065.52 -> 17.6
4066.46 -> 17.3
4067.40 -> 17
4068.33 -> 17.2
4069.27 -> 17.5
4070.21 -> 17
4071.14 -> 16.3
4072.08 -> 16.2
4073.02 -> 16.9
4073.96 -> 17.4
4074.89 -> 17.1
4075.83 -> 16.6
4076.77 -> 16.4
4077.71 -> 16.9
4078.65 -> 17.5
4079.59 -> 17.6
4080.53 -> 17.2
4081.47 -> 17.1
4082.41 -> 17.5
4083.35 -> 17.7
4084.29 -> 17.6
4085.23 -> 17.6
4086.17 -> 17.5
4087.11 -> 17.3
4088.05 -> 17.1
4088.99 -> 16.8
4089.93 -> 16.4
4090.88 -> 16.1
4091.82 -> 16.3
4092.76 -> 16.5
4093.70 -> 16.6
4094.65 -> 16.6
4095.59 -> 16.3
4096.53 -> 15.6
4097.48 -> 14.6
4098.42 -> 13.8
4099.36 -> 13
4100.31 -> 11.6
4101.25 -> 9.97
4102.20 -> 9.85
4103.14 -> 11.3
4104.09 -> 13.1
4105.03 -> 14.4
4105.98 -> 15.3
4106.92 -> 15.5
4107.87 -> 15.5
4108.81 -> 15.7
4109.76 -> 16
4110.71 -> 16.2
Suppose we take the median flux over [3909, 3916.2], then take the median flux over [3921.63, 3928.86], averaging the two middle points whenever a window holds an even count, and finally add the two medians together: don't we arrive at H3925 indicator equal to 34.1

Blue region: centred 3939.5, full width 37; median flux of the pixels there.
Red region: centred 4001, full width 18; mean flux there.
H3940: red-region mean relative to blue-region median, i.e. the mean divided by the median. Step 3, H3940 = 1.04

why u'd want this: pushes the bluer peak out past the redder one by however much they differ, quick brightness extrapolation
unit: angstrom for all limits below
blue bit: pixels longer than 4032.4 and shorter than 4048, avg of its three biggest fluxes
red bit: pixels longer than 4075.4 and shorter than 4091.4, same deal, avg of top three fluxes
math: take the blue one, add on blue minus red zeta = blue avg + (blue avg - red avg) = 18.2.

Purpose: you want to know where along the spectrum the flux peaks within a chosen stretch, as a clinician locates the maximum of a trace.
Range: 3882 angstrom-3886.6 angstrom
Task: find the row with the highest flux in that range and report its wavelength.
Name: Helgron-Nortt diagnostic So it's 3882.54 angstrom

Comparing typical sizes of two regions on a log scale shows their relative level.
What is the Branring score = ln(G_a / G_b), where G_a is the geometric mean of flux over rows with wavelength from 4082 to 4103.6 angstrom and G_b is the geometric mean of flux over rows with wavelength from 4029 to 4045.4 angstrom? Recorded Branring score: -0.11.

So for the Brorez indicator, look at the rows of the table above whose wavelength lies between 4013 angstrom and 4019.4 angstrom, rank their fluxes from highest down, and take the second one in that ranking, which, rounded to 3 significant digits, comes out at 18.0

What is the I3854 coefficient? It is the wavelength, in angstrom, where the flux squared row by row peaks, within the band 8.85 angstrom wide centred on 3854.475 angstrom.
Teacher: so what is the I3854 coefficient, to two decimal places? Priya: 3854.04 angstrom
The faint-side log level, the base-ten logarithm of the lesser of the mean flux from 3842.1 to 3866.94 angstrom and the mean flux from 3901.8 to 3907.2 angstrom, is 1.20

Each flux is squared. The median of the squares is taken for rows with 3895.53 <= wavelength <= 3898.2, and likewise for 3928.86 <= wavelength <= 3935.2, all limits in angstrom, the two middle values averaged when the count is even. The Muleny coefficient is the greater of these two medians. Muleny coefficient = 262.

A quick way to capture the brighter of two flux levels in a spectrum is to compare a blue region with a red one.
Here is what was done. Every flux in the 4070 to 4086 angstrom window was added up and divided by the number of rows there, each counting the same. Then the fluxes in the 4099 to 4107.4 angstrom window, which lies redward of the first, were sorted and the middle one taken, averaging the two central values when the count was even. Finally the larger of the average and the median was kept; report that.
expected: 17.1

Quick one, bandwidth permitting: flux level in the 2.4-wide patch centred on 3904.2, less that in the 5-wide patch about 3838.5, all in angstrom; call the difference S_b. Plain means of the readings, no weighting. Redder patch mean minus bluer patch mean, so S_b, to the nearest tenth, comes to 3.0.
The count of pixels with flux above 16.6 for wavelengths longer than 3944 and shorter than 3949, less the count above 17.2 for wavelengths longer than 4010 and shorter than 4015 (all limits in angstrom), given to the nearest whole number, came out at 2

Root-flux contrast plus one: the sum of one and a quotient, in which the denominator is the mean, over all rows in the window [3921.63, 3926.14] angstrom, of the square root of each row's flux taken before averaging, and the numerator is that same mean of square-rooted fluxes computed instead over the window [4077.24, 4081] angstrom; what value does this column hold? 2.01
